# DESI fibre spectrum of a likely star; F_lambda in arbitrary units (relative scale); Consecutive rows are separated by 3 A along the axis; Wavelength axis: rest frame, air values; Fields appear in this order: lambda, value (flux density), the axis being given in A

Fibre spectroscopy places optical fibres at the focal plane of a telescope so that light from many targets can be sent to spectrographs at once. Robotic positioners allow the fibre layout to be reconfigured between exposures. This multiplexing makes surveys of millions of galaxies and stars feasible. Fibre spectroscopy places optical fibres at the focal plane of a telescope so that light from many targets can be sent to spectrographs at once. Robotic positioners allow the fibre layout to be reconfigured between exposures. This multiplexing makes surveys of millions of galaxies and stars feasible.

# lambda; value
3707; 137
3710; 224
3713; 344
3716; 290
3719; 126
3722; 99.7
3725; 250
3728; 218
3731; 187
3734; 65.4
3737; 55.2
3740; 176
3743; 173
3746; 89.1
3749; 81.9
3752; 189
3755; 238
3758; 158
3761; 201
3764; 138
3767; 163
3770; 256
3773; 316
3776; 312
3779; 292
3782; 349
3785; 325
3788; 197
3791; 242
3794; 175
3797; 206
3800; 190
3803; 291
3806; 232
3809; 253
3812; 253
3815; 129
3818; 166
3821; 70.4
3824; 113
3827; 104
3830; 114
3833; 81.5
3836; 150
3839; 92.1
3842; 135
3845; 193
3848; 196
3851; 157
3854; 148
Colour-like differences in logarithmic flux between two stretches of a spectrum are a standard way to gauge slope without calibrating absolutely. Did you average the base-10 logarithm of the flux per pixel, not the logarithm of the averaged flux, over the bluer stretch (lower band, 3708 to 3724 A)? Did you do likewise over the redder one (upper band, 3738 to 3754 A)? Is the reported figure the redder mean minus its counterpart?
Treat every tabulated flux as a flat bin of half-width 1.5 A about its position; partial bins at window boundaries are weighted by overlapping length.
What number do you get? -0.17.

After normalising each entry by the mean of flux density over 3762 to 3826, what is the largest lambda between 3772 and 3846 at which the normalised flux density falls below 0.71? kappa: 3842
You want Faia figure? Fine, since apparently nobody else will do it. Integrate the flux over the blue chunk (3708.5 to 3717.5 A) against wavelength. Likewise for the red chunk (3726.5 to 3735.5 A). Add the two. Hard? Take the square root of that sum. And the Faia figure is 63.1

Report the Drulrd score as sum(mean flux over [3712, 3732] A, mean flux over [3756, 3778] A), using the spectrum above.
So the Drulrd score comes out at 437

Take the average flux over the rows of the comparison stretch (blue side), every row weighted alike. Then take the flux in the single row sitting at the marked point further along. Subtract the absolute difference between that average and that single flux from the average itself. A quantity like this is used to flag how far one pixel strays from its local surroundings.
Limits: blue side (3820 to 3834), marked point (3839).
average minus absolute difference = 92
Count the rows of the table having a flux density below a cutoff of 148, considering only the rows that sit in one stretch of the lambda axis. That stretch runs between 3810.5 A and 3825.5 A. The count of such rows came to 3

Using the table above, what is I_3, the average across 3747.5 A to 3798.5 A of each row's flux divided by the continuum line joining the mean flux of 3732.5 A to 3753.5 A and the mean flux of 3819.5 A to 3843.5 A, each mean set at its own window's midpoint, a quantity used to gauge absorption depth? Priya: 1.97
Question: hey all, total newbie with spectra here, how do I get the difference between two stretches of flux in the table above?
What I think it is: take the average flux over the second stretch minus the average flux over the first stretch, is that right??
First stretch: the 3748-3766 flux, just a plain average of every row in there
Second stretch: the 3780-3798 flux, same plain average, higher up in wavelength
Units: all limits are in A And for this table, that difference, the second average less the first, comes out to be 81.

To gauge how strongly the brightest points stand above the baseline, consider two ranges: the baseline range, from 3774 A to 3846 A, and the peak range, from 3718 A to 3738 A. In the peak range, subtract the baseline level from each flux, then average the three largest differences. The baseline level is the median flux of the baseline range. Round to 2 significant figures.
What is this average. 27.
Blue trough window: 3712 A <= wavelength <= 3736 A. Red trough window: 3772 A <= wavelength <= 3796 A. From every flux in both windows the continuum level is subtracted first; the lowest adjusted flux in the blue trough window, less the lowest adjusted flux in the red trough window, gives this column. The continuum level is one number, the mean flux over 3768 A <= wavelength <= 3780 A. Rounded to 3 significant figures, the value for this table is -110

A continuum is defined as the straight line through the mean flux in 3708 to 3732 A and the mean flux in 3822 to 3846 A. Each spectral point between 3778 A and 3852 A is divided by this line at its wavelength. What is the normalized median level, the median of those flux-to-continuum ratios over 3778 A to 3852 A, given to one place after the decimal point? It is 1.3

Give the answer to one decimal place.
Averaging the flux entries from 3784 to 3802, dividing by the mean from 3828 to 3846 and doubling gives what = 3.5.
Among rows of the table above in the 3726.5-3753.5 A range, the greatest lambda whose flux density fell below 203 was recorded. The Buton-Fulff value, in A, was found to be 3752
